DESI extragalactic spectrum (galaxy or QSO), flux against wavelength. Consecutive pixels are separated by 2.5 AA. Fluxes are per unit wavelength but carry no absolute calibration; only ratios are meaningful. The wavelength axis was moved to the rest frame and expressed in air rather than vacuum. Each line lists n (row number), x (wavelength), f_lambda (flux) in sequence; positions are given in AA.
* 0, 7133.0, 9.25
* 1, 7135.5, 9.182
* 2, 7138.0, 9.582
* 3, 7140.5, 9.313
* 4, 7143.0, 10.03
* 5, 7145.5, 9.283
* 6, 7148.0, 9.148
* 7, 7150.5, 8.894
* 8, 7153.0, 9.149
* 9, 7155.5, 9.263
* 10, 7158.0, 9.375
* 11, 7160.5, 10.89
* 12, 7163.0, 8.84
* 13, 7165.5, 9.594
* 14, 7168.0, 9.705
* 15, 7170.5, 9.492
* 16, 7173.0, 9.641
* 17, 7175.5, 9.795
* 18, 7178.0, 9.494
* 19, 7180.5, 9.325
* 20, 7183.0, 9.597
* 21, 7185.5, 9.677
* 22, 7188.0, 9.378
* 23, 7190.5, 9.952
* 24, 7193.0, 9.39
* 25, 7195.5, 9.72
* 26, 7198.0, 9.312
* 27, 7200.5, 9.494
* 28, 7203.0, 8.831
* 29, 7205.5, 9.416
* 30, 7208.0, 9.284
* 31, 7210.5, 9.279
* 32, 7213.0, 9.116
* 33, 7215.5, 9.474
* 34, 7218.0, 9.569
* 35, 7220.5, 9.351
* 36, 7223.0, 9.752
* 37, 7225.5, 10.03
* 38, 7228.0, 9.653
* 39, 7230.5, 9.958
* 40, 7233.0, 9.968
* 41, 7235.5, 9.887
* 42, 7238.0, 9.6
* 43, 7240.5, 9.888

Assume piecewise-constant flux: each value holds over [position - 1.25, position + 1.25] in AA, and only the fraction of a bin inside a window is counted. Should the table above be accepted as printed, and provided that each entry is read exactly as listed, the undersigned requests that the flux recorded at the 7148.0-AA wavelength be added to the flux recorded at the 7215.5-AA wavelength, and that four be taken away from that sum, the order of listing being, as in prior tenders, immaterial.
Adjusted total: 14.6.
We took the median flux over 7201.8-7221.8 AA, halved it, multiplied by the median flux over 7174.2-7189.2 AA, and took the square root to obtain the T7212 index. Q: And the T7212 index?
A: 6.67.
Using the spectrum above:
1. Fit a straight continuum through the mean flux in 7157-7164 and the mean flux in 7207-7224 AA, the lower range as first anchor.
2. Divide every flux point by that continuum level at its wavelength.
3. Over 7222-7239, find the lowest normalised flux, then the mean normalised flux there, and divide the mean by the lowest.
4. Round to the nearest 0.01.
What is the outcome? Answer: 1.02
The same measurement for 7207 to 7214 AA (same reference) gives 1.01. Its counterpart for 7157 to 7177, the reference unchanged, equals 1.10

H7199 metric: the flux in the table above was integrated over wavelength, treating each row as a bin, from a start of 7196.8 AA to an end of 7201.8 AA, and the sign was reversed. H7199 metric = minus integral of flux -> -47.0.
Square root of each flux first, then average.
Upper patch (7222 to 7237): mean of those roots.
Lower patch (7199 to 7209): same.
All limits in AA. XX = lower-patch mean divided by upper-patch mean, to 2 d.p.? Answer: 0.97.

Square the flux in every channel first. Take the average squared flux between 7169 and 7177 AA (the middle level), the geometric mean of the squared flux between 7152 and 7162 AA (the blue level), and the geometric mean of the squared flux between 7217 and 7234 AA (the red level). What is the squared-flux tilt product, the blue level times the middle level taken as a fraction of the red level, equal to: 91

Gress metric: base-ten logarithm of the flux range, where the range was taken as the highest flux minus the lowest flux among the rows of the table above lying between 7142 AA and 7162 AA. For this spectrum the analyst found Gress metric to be 0.3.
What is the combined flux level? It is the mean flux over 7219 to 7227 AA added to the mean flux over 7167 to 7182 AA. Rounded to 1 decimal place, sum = 19.3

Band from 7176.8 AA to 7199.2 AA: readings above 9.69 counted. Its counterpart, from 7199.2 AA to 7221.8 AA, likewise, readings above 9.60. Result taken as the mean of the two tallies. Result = 1.0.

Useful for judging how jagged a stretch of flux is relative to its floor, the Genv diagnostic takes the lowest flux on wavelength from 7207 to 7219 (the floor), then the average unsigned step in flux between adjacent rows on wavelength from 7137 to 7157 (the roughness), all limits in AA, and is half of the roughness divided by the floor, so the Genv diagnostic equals 0.020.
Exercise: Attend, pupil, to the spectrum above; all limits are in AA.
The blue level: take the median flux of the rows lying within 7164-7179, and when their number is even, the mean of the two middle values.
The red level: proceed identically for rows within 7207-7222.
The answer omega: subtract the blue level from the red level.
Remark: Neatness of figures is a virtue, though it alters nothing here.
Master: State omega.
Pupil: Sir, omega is -0.30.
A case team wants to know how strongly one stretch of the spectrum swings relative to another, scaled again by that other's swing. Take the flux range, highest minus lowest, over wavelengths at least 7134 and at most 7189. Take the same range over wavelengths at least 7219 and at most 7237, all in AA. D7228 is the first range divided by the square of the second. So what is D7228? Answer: 4.4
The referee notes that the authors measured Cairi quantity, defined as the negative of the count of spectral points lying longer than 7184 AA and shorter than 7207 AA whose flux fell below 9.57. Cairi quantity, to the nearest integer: -6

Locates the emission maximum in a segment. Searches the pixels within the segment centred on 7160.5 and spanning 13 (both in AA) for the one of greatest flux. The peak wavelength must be 7160.5 AA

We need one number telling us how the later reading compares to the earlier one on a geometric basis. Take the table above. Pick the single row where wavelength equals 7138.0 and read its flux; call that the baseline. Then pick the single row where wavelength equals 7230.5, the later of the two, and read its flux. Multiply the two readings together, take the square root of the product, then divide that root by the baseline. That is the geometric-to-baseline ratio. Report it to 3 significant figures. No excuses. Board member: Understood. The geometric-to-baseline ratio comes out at 1.02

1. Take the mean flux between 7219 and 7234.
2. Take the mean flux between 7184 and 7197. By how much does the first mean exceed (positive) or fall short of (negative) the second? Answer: 0.16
